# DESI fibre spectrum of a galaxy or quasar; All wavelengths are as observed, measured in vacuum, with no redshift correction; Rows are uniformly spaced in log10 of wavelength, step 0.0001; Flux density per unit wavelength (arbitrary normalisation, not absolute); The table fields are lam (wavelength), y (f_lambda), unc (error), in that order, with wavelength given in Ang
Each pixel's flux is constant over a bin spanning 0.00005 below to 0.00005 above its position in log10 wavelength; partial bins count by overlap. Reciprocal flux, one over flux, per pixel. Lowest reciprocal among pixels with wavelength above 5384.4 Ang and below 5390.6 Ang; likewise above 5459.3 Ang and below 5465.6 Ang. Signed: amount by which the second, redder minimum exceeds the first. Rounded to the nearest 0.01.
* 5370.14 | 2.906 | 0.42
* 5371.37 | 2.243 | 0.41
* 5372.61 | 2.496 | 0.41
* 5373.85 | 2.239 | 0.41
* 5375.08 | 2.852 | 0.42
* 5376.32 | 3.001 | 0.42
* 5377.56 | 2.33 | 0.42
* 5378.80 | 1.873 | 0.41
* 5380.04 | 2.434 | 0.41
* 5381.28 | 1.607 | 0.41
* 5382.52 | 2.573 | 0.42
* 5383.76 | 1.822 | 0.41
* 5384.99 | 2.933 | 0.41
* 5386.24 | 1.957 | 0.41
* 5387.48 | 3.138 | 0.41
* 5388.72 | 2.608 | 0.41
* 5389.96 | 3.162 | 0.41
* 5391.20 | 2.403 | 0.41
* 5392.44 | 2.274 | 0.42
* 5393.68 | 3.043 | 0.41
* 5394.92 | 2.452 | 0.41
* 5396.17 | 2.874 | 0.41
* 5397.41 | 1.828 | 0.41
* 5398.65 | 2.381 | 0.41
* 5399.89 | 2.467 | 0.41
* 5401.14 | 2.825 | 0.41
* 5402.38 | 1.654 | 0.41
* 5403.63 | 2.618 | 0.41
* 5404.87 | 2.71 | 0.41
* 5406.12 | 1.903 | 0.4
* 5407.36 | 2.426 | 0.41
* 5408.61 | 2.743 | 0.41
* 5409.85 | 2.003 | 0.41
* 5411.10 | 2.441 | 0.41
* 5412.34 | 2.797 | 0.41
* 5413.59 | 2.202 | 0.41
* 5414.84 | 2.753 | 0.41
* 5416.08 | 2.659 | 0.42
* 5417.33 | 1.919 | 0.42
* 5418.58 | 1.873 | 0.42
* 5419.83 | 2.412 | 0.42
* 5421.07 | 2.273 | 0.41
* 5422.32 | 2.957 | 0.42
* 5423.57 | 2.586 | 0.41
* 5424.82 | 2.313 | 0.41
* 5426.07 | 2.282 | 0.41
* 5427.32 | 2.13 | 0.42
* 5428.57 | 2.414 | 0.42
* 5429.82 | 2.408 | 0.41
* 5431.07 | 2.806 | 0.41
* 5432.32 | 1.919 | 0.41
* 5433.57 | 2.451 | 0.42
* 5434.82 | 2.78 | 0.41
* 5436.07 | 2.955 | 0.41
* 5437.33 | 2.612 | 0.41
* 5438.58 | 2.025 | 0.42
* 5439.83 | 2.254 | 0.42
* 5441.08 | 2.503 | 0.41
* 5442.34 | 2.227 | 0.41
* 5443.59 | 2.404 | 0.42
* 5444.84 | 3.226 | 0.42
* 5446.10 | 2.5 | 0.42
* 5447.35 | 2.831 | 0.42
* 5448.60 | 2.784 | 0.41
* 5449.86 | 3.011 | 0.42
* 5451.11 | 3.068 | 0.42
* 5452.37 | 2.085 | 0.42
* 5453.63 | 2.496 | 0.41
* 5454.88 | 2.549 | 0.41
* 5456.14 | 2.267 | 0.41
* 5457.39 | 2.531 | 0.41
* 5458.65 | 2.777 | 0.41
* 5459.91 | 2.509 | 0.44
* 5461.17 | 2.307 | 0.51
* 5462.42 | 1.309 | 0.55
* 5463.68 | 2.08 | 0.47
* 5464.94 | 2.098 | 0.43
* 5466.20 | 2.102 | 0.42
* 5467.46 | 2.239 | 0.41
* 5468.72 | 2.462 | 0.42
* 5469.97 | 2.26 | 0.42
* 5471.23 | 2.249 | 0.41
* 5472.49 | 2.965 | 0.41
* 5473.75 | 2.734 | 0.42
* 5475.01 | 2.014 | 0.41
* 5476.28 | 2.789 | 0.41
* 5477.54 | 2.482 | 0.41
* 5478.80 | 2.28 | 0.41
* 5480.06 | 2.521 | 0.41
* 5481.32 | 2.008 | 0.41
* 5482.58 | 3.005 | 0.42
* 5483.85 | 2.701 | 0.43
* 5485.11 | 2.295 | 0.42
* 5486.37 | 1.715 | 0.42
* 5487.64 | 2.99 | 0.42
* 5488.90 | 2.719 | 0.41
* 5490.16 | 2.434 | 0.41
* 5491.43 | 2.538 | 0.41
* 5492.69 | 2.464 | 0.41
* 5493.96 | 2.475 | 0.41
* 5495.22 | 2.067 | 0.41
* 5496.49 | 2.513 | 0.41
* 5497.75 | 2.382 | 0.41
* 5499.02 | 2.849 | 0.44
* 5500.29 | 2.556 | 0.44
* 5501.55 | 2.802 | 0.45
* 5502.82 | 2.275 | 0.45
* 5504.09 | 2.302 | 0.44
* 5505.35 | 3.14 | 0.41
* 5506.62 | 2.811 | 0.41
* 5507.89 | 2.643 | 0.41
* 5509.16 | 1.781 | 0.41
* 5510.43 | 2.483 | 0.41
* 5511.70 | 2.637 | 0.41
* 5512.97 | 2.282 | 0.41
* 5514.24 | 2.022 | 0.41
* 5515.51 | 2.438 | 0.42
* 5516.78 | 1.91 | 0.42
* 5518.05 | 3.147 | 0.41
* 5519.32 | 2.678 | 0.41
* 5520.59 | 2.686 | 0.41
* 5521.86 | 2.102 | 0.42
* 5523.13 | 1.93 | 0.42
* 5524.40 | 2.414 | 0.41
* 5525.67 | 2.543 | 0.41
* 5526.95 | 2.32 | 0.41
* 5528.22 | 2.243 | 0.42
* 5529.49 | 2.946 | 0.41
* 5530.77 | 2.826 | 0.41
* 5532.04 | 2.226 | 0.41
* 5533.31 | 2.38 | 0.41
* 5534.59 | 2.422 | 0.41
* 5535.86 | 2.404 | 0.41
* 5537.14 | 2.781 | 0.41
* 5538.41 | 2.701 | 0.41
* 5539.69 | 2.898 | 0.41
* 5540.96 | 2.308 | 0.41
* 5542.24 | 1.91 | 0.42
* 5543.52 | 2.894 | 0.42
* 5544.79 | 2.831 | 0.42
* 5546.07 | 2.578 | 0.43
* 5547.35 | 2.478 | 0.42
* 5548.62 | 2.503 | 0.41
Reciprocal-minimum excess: 0.08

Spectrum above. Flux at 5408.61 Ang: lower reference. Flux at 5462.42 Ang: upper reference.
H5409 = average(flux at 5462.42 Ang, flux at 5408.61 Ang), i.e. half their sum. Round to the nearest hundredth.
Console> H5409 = 2.03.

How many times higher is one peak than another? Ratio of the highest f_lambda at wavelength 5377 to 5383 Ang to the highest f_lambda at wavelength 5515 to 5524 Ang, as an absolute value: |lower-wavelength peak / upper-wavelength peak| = 0.82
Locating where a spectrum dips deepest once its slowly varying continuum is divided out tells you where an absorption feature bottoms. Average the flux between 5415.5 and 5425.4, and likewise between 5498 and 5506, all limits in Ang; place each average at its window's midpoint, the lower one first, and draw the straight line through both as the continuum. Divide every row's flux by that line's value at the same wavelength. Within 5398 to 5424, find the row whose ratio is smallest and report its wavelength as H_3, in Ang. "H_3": 5402.38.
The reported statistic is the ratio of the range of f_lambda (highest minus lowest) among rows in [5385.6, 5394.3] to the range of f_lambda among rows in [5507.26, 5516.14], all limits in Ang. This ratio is 1.40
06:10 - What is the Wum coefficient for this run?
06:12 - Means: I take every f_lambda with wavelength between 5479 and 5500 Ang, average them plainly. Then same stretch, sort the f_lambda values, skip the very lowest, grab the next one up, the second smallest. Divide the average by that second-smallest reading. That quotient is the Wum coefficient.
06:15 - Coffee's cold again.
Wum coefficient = 1.23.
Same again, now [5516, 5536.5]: 1.27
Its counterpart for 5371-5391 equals 1.35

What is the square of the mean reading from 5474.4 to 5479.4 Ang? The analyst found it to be 5.7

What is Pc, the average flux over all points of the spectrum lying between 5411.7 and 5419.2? 2.37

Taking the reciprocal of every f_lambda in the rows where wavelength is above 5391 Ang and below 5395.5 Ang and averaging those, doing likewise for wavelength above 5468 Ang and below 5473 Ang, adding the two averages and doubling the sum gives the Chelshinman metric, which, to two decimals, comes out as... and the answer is 1.61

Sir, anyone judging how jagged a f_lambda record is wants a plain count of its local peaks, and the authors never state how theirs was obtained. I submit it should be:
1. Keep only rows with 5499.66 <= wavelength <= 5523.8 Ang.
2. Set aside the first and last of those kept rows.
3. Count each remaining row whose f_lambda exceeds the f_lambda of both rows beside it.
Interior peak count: 6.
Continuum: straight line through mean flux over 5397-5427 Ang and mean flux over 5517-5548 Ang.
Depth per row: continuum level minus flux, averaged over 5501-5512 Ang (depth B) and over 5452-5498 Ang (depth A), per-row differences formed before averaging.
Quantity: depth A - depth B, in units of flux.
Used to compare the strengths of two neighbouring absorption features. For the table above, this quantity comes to 0.11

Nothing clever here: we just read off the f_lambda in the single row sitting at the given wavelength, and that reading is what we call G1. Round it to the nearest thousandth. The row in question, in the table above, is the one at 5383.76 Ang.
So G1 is 1.822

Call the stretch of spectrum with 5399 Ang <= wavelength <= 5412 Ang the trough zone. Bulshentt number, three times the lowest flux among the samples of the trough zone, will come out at 5.0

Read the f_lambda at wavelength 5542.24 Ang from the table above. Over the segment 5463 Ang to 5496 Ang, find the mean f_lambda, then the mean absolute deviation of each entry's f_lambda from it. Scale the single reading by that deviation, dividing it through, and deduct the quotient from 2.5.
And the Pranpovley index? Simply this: -4.5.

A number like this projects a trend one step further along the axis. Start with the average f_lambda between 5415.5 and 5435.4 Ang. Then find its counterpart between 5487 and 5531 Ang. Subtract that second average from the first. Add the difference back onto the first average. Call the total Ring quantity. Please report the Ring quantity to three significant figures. 2.28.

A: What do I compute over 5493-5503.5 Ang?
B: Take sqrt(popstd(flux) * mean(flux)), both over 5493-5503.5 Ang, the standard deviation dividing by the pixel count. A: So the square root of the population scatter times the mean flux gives 0.78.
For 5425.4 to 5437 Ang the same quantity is 0.88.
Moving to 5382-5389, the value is 1.09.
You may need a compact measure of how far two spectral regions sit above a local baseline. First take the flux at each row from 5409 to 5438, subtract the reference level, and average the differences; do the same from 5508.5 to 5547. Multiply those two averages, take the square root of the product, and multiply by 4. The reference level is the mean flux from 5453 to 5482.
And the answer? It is 0.38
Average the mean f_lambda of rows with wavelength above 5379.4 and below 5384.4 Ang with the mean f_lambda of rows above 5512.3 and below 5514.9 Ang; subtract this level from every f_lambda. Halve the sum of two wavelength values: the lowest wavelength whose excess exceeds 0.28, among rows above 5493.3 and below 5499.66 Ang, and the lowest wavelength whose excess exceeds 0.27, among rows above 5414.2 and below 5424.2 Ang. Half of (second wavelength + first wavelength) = 5454.4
